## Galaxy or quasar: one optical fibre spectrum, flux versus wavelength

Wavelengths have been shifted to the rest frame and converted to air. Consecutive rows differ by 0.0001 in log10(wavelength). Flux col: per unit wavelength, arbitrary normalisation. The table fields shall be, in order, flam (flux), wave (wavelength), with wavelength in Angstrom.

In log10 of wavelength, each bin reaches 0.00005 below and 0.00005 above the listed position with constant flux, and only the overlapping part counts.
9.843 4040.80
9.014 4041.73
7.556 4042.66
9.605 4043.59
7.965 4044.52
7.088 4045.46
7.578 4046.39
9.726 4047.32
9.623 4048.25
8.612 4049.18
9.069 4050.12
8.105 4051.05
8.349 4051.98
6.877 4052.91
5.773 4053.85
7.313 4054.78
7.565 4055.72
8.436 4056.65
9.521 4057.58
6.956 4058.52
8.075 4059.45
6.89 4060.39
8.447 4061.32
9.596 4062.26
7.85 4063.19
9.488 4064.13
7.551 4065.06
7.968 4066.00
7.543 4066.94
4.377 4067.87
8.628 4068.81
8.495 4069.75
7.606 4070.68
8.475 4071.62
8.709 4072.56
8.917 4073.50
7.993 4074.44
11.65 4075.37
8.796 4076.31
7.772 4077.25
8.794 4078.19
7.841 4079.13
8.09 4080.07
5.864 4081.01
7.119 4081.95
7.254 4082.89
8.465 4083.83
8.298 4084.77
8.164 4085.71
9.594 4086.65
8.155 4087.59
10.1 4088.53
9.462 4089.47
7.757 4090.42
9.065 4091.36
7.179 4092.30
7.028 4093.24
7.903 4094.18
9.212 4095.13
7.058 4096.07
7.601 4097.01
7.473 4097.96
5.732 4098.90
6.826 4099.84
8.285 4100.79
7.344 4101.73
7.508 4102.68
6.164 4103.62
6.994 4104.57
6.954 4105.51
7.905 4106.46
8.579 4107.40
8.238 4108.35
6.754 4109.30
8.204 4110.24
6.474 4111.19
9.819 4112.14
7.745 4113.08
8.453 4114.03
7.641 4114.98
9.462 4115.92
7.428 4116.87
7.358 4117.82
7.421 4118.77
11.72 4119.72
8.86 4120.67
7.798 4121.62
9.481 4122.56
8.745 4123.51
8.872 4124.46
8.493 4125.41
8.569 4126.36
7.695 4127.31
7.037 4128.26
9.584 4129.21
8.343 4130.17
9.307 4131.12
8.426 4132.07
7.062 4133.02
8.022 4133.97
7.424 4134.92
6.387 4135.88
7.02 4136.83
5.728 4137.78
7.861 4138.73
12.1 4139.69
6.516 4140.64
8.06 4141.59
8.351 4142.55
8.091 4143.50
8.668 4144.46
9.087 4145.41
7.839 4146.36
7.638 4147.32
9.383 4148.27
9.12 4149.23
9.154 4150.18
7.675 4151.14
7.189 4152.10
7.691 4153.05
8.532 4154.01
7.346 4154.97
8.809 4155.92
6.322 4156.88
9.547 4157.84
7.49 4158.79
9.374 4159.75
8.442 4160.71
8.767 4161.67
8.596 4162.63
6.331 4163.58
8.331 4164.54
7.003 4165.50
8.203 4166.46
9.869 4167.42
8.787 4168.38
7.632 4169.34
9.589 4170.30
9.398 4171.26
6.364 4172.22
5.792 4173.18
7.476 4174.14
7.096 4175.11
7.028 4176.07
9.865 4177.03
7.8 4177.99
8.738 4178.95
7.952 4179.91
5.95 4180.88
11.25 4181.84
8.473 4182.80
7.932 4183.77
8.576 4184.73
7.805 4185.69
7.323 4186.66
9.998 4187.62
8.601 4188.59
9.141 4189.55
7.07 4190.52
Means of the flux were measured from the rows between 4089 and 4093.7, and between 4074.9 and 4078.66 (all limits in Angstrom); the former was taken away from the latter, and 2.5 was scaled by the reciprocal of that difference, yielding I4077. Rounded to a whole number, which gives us 2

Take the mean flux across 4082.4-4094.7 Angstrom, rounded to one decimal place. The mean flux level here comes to 8.3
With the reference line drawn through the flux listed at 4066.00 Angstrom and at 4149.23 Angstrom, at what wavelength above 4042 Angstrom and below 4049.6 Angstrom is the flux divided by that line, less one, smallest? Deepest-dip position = 4045.46 Angstrom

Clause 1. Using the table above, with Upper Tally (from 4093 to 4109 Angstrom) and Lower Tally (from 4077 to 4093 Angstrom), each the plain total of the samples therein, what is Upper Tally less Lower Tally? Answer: -12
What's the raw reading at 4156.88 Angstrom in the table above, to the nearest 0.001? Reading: 6.322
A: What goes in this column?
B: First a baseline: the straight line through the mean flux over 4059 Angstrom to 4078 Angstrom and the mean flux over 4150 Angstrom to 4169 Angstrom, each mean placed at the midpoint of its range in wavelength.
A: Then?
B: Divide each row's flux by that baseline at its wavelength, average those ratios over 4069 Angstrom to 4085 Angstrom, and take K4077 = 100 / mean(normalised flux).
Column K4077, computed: 99.9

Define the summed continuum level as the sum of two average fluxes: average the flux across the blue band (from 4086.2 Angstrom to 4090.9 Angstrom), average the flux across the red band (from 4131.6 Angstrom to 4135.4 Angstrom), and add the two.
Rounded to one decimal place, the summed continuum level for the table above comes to 16.7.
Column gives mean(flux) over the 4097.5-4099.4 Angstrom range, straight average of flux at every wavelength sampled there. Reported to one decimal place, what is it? 6.6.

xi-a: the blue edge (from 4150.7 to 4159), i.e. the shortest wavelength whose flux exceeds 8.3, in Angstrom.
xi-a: 4154.01 Angstrom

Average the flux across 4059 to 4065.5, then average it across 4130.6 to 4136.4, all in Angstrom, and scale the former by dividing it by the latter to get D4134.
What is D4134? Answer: 1.06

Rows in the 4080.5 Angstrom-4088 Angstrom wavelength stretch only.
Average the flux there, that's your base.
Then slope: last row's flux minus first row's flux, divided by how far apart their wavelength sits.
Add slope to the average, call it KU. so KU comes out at 8.21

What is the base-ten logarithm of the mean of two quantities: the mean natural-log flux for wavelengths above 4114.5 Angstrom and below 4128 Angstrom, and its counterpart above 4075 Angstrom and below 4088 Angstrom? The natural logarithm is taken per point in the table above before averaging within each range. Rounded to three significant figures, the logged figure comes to 0.326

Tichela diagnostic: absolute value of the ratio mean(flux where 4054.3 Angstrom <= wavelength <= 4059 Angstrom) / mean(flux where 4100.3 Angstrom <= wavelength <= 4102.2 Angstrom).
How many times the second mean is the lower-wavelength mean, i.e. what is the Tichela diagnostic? 1.02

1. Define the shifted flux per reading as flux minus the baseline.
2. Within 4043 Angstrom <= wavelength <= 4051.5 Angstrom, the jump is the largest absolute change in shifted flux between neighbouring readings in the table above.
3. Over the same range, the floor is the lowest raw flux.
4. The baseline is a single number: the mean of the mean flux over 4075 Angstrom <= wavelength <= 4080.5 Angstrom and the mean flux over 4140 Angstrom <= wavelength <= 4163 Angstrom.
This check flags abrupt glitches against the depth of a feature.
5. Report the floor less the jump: 4.94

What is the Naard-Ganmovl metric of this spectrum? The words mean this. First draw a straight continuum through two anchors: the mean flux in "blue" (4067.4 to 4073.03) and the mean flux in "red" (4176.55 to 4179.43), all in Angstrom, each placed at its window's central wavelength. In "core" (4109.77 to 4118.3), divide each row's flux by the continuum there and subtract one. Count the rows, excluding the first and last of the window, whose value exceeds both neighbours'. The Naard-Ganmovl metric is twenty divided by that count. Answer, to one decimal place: 6.7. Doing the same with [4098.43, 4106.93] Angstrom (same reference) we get 6.7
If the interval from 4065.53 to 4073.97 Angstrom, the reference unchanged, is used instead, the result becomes 20.0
